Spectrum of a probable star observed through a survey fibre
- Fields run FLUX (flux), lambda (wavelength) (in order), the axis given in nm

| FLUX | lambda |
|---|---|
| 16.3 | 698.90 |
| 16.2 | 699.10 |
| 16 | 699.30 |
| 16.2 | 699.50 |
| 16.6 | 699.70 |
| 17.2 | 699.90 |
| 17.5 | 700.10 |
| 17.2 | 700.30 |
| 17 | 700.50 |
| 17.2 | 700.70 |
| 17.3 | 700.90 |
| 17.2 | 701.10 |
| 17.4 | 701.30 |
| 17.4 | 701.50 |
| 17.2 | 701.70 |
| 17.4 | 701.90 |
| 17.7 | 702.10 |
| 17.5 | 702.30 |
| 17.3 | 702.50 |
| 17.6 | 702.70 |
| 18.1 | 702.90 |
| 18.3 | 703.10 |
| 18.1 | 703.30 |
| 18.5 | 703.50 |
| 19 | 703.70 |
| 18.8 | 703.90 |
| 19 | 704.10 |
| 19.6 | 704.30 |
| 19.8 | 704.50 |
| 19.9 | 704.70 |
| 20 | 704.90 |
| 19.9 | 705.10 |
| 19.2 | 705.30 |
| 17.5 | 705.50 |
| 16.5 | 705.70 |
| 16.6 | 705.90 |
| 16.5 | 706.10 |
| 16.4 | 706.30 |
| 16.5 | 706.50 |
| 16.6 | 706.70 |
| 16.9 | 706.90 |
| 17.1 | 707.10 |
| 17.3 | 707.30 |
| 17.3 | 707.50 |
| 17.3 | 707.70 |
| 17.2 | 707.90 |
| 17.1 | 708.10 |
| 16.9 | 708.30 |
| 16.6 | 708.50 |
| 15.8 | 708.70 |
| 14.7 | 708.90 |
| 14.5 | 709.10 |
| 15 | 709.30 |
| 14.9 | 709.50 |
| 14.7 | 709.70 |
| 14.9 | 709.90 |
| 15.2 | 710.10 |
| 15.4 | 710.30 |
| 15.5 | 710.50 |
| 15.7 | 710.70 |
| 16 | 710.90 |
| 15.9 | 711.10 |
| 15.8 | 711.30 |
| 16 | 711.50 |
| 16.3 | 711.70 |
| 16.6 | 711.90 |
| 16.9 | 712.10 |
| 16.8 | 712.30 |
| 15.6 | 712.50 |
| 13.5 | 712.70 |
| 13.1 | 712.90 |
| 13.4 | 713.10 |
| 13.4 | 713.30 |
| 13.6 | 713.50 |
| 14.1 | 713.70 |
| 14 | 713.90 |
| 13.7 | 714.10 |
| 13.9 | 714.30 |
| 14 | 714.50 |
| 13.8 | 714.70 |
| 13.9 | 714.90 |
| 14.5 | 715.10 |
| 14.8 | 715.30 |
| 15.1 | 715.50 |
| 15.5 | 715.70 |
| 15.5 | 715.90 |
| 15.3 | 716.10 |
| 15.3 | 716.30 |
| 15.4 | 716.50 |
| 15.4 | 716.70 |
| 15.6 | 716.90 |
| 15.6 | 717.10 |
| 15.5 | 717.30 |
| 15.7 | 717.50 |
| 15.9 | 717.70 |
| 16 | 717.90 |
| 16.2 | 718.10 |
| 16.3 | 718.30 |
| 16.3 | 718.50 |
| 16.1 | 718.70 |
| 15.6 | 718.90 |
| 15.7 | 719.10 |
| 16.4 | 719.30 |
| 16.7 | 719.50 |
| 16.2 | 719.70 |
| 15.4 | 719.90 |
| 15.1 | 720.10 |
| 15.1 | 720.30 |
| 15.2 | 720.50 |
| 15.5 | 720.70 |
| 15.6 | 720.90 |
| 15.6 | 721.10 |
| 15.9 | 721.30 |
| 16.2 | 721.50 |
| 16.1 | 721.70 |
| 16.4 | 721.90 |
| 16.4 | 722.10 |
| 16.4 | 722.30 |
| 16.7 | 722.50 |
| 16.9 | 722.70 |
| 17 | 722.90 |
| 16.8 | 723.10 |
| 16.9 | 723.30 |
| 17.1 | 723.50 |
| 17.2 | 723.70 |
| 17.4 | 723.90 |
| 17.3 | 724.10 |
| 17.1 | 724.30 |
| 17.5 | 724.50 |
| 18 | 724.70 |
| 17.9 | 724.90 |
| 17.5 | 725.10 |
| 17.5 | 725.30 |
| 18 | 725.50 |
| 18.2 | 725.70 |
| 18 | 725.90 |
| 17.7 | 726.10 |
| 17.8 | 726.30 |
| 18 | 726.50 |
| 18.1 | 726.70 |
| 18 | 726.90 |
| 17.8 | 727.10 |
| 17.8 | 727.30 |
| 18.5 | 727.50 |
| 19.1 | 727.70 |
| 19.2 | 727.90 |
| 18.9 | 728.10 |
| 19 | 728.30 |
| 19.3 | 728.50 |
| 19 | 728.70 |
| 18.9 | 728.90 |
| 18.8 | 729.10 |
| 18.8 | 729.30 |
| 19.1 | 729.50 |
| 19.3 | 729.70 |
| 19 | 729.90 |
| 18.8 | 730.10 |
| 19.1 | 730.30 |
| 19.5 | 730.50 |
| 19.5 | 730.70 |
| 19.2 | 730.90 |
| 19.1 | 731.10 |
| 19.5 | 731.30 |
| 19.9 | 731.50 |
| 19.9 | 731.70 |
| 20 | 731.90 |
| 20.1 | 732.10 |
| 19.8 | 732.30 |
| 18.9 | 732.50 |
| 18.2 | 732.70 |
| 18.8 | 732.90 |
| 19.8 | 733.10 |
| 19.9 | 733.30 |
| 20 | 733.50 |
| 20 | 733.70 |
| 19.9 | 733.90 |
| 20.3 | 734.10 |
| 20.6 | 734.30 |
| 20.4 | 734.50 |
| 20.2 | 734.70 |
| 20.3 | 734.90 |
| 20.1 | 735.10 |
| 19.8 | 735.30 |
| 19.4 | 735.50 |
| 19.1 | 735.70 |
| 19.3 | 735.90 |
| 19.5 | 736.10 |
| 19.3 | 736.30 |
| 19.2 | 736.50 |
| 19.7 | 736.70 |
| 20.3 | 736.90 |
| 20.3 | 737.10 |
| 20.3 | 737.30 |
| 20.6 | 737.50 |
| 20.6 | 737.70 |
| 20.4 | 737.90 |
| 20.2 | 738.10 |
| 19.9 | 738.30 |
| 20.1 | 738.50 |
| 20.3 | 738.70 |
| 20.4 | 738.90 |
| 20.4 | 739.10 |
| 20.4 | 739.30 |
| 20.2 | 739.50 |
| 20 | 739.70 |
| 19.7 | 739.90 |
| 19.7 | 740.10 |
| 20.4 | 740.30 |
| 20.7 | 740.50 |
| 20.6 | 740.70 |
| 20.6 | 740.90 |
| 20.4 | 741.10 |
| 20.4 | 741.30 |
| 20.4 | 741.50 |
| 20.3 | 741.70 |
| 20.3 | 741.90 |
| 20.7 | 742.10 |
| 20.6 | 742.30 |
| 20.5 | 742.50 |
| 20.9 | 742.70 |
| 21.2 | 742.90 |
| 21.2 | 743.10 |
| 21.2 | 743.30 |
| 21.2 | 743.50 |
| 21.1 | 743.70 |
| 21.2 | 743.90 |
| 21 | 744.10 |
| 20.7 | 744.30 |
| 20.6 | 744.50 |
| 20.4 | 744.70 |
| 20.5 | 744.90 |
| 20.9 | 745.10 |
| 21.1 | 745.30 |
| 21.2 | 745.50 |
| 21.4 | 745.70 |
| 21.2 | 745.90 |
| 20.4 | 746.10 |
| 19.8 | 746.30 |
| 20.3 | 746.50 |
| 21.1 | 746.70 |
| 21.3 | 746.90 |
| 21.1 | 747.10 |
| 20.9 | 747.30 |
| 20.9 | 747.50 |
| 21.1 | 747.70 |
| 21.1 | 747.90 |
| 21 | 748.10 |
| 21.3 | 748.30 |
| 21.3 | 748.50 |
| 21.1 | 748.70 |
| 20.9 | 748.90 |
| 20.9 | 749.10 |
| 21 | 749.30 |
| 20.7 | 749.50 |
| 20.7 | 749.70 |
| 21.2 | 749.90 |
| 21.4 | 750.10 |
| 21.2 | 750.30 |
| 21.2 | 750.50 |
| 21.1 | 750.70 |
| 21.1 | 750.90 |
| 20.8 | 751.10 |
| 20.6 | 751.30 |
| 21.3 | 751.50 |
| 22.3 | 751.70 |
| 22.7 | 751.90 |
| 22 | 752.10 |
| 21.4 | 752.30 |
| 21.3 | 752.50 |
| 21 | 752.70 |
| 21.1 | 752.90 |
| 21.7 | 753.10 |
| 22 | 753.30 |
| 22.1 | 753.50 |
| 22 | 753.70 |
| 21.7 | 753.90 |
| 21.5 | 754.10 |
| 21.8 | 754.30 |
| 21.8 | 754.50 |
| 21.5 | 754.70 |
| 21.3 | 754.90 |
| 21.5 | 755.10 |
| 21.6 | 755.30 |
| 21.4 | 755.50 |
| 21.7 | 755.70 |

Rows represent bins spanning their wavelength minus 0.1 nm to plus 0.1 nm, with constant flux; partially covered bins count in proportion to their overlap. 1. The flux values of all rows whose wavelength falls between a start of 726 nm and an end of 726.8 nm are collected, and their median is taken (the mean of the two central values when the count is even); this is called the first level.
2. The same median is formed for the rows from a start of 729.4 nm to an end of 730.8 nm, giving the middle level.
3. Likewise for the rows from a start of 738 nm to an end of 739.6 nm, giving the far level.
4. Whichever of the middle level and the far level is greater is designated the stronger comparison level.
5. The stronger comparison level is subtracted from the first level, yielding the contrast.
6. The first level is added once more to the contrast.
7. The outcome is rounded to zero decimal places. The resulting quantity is 16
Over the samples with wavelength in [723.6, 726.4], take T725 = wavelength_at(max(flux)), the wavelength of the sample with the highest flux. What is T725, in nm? 725.70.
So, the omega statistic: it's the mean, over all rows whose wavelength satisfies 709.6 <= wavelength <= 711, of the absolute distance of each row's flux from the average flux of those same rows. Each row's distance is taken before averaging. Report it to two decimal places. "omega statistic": 0.35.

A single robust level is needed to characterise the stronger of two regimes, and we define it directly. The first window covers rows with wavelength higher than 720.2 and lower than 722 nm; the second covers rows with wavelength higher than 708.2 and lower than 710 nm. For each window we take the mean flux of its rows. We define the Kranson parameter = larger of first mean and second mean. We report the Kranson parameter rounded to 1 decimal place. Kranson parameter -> 15.7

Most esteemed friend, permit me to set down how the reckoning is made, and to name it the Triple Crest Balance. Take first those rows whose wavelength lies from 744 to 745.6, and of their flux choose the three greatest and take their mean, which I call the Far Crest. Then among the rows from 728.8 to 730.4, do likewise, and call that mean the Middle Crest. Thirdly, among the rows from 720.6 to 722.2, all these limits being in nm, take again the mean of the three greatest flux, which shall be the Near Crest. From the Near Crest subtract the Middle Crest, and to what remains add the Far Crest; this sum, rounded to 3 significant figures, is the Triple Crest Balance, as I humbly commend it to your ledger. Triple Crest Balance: 18.3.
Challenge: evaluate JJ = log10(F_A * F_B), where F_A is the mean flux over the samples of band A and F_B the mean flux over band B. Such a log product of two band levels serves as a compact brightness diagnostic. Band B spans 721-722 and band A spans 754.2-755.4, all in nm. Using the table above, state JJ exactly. 2.54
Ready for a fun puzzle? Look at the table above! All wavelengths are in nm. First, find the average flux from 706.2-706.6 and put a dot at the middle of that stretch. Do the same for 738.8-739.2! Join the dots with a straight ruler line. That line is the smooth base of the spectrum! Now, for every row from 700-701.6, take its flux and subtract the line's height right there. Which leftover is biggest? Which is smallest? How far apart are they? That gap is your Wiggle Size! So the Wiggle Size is 0.55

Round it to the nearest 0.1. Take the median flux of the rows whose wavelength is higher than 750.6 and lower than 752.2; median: 21.2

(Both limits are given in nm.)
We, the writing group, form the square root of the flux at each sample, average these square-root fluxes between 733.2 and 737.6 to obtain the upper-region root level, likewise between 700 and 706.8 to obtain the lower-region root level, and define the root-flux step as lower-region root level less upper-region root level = -0.24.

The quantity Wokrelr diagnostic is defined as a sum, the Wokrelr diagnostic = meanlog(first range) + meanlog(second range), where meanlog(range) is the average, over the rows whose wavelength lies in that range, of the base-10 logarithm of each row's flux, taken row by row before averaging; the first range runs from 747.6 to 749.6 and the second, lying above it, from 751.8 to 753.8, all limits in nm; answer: 2.66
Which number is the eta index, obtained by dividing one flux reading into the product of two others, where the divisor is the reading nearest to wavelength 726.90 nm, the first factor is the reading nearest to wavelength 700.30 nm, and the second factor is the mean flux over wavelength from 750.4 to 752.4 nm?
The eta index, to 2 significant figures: 20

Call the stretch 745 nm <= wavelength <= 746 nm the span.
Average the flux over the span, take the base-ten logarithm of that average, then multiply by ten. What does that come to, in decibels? 13.3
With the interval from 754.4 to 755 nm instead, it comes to 13.3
